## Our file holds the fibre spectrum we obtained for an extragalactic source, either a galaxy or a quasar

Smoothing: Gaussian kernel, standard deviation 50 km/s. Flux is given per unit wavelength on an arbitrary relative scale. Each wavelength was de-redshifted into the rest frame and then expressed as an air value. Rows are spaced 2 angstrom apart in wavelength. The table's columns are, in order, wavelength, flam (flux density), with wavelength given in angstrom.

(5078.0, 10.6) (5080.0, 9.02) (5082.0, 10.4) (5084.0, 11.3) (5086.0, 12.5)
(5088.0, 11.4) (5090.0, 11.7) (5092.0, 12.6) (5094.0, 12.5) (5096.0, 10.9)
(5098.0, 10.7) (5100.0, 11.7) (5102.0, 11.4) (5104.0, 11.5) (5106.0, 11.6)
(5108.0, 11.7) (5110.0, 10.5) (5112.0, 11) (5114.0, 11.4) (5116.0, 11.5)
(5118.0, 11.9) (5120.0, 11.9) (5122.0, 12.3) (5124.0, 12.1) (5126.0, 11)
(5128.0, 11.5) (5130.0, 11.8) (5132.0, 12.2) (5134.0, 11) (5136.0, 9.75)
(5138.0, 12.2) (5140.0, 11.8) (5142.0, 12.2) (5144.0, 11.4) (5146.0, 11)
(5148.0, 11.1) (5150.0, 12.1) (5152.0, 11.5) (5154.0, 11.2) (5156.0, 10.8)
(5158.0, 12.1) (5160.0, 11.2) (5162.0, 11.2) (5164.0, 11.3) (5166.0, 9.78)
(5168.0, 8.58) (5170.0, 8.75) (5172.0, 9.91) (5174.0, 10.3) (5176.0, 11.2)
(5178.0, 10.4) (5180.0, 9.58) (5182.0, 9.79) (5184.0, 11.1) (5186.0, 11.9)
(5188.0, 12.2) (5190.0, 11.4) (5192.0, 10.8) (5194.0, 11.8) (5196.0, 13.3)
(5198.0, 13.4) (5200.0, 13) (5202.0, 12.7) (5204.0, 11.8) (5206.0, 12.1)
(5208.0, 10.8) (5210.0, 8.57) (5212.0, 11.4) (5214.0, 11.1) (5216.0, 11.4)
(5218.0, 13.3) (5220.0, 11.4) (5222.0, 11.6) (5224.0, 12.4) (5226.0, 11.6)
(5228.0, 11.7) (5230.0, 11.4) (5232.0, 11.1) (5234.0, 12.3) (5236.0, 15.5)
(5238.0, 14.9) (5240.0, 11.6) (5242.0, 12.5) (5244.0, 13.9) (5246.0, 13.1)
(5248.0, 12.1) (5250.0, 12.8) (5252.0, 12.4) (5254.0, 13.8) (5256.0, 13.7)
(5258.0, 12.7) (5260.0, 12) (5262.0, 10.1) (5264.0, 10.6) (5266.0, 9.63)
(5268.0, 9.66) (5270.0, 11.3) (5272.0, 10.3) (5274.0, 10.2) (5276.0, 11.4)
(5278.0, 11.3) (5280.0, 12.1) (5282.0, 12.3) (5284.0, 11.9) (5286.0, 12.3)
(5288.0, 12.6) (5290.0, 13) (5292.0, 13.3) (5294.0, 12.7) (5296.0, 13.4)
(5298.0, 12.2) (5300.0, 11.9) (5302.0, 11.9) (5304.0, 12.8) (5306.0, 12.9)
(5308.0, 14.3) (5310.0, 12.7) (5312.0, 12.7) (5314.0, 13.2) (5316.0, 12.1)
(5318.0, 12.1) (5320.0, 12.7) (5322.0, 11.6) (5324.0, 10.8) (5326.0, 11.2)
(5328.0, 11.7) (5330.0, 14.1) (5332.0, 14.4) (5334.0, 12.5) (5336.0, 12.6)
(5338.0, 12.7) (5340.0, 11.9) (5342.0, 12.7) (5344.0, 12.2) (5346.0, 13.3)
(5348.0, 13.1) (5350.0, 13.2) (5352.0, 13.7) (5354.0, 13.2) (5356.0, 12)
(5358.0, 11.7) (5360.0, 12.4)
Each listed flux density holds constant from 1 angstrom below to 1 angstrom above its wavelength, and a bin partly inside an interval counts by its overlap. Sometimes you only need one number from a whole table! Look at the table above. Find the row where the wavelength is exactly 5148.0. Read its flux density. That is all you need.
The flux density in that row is 11.1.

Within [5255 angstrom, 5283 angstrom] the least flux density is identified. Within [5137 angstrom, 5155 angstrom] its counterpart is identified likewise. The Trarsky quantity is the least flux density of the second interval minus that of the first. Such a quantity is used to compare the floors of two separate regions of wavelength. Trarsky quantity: 1.4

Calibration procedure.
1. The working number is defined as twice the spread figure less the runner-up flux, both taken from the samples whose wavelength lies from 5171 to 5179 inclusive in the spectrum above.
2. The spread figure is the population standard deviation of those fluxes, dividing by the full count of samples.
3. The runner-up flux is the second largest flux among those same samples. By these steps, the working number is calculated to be -9.5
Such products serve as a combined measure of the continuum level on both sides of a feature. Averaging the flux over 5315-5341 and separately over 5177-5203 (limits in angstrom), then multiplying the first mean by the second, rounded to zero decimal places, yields 144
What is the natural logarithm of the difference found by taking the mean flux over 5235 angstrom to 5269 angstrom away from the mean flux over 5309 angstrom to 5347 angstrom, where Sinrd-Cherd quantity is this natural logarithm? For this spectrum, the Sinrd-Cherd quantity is -2.6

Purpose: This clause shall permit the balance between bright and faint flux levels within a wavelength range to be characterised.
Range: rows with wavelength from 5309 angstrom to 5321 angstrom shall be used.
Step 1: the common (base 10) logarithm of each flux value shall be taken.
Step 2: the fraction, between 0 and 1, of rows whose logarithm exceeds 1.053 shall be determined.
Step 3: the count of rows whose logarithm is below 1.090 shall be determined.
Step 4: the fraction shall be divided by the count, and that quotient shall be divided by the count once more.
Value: 0.25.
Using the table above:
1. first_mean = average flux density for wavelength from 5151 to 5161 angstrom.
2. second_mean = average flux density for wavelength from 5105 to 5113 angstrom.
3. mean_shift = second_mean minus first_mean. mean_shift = -0.16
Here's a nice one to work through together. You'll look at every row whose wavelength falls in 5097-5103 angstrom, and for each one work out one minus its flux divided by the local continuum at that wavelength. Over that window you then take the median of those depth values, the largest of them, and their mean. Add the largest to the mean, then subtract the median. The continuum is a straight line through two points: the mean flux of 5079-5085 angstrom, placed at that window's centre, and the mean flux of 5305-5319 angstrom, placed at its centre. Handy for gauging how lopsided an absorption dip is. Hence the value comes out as -0.016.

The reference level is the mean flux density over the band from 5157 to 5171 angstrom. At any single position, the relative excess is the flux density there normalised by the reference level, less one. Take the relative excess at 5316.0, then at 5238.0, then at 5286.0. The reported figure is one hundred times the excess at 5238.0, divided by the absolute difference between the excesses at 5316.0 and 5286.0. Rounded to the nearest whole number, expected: 2242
